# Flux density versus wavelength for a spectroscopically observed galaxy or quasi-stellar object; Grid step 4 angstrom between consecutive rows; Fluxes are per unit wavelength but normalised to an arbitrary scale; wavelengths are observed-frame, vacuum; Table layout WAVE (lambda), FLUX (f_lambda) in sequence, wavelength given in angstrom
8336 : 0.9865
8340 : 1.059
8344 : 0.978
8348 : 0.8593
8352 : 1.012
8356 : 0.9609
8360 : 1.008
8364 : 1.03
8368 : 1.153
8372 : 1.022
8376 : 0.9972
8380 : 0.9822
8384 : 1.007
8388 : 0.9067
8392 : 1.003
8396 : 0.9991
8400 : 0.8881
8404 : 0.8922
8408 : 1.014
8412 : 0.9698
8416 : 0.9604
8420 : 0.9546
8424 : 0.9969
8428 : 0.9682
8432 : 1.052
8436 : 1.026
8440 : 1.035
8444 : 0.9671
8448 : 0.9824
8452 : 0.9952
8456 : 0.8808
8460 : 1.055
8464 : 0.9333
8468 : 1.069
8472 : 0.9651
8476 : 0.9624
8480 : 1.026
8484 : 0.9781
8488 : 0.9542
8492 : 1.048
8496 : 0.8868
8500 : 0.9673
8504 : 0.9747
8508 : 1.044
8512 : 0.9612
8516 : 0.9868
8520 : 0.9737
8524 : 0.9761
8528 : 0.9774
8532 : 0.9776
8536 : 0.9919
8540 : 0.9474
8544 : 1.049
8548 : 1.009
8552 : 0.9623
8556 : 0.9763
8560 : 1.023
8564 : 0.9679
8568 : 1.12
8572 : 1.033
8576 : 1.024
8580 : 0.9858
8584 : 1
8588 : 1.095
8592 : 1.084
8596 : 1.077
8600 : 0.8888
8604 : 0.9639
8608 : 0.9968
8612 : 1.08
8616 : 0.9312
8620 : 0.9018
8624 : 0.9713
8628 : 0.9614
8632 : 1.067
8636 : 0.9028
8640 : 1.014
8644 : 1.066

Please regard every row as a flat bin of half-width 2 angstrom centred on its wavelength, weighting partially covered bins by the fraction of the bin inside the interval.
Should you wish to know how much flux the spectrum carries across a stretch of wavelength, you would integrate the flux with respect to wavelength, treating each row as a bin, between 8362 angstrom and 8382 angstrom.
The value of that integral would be 20.7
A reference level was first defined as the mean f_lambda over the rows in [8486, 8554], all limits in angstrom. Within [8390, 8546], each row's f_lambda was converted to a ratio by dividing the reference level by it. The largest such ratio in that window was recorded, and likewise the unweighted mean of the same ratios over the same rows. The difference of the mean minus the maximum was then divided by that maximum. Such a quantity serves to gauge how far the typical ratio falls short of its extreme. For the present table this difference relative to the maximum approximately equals -0.101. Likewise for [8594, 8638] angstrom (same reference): -0.086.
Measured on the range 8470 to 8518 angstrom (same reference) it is -0.093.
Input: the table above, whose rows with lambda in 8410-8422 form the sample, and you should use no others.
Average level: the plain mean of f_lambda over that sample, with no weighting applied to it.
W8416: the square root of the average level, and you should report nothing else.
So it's 0.98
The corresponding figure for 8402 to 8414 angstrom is 0.98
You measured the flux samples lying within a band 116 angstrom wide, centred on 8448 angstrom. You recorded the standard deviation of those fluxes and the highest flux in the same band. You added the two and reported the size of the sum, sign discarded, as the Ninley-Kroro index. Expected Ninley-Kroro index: 1.12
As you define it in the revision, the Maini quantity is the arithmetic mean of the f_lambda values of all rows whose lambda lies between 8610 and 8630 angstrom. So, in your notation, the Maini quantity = 0.969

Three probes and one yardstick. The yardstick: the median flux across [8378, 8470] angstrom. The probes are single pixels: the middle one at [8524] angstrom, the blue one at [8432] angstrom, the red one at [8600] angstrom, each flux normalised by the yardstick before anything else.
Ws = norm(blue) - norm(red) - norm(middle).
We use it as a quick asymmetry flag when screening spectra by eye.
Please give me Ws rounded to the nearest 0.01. -0.83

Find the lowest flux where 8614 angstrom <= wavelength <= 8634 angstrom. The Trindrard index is 0.9018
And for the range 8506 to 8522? 0.9612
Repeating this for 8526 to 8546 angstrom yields 0.9474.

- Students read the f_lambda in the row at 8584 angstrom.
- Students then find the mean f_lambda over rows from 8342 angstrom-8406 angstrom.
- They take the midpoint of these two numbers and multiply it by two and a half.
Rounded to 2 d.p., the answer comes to 2.48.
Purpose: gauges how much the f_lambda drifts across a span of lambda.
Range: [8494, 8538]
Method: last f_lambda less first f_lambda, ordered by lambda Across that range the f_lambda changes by 0.11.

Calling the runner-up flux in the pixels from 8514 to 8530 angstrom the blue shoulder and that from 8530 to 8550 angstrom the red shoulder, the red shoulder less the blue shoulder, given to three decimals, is 0.032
